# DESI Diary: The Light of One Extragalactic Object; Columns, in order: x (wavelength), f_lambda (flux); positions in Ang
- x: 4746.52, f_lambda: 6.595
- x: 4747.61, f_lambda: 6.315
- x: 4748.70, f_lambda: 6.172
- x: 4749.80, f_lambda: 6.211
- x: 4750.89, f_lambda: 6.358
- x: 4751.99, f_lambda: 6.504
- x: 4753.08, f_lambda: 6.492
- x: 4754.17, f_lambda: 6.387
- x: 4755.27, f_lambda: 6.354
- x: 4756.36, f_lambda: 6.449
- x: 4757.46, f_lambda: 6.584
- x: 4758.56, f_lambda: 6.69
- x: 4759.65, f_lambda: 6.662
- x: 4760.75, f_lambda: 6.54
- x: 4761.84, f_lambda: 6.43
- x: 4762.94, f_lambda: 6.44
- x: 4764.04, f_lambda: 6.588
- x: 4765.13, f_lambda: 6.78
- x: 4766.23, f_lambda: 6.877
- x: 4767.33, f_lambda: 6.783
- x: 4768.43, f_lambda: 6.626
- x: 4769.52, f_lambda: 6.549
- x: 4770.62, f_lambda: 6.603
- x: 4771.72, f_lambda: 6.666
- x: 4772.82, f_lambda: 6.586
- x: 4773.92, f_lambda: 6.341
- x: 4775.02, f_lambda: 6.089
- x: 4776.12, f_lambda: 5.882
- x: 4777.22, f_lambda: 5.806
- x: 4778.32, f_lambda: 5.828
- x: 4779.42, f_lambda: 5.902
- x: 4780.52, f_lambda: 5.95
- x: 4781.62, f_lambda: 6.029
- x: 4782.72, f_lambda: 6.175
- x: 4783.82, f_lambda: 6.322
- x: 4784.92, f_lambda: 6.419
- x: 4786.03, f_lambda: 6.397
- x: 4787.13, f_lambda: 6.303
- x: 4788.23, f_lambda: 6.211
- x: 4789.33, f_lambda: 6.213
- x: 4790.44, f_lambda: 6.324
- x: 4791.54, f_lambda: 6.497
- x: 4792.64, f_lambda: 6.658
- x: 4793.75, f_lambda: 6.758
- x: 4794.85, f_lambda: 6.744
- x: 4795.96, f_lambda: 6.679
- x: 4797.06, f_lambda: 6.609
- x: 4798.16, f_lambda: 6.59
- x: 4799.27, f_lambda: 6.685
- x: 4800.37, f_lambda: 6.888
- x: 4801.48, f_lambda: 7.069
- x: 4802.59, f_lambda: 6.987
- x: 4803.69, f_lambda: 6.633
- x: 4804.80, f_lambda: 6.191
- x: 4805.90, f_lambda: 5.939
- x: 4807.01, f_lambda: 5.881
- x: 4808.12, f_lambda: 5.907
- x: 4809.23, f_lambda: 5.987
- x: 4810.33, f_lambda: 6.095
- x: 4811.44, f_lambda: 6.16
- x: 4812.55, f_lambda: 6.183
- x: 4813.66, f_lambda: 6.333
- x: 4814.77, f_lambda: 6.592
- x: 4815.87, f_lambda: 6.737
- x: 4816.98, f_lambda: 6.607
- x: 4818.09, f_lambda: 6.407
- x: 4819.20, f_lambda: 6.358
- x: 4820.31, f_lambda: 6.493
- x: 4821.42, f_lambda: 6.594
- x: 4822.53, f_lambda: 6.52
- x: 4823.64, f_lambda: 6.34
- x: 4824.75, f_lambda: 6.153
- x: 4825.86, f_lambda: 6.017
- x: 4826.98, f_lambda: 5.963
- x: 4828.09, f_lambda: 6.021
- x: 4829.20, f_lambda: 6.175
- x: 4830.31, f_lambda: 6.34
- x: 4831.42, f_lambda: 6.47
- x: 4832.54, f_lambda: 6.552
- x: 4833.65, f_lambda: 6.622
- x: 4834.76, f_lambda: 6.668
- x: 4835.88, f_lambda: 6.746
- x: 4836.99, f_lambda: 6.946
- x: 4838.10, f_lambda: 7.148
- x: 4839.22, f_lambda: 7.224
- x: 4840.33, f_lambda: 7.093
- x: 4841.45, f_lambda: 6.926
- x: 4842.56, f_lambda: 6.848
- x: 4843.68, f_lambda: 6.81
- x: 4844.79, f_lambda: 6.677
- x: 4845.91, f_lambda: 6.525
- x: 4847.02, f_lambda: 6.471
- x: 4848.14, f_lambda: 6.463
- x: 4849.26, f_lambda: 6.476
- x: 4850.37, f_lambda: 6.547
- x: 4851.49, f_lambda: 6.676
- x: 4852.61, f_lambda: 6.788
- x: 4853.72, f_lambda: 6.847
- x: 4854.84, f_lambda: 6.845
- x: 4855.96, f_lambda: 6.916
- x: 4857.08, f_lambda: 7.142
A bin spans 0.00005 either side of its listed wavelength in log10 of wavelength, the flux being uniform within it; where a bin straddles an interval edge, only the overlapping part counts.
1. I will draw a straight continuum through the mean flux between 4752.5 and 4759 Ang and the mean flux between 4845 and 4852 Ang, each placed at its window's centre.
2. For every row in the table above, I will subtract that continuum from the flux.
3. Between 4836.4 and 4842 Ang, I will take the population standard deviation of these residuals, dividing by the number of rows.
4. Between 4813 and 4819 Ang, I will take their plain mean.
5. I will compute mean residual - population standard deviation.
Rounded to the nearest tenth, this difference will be -0.1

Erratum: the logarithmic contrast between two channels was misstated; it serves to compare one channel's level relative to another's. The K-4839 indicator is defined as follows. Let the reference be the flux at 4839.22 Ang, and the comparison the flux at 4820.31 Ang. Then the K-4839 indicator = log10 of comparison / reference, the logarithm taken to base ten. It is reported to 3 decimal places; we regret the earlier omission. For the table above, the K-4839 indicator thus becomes -0.046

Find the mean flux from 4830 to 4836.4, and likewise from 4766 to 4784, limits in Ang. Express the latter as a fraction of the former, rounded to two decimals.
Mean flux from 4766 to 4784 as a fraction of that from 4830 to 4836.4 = 0.96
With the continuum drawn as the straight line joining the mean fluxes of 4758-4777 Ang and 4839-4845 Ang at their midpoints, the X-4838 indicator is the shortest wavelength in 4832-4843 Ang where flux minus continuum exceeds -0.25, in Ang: 4834.76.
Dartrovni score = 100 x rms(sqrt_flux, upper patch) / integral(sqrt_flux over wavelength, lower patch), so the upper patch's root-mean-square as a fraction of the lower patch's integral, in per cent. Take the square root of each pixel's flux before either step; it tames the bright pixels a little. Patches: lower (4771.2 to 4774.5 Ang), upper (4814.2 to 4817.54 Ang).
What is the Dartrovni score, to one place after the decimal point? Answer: 30.6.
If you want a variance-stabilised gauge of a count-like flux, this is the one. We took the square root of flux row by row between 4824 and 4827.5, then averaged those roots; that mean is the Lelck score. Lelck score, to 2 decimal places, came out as 2.46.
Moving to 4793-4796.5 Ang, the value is 2.59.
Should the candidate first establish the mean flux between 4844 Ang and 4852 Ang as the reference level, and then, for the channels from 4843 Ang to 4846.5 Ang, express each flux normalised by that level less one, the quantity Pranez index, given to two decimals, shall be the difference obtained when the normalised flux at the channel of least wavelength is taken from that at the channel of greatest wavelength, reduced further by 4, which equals -4.04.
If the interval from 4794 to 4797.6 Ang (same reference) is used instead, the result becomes -4.02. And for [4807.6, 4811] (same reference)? -3.97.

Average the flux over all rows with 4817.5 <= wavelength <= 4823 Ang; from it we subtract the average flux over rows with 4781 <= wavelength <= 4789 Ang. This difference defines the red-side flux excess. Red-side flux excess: 0.21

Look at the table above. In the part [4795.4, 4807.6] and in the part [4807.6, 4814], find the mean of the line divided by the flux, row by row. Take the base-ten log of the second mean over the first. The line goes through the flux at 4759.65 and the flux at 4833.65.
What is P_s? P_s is 0.029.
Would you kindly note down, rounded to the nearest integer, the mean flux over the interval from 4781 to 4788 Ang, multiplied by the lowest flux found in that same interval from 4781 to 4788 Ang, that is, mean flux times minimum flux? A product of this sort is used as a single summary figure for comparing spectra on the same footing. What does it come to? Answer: 38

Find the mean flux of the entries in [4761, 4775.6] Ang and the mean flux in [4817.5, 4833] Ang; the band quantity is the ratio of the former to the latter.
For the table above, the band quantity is 1.040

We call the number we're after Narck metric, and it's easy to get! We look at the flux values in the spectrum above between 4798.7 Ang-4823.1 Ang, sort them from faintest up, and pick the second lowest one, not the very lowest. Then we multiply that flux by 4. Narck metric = 23.6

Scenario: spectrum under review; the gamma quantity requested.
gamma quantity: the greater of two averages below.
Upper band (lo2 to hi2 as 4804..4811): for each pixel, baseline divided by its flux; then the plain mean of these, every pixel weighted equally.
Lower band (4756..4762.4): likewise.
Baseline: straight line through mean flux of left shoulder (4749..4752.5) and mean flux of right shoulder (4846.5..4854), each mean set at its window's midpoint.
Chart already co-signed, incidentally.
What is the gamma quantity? 1.08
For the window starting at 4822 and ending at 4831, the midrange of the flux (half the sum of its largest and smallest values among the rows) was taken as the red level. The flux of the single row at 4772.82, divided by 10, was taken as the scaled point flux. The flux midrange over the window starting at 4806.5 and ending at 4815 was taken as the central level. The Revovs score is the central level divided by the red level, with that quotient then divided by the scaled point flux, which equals 1.52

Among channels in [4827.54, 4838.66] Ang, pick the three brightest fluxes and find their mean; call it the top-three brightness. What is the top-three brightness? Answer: 6.95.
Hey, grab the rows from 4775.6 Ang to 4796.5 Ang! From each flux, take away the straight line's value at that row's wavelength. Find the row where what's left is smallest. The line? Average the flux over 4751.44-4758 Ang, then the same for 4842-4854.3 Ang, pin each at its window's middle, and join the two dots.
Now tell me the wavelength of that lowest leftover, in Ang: 4777.22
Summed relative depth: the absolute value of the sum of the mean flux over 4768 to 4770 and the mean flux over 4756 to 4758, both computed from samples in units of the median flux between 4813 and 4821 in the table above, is 2.02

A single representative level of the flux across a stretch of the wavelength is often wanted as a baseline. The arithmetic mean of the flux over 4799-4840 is 6.45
